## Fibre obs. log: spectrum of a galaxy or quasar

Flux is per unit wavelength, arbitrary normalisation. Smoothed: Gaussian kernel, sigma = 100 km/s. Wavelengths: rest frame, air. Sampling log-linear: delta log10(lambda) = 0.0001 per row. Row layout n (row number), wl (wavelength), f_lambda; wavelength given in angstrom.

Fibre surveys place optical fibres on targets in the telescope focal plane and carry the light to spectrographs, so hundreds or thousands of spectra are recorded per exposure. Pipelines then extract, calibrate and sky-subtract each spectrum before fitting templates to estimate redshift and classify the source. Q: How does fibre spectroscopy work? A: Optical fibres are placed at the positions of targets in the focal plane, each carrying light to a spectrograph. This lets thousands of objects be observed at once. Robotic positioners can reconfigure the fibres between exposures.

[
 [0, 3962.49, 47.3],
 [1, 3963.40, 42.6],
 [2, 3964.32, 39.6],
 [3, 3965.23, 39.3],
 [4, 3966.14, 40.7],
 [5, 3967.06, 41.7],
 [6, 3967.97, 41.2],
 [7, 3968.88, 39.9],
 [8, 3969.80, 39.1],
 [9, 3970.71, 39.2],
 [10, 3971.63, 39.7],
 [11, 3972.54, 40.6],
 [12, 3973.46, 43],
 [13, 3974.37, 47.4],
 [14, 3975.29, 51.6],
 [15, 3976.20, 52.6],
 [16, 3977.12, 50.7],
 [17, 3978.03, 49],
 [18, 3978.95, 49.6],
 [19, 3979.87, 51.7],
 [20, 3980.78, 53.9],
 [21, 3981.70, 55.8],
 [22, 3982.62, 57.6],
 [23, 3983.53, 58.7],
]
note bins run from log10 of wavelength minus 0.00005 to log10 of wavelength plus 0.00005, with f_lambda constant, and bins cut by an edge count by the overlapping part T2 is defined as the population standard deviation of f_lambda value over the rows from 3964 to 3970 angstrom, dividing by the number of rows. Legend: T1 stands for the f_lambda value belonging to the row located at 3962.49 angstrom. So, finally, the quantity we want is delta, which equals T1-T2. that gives 46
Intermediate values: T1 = 47.3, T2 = 0.92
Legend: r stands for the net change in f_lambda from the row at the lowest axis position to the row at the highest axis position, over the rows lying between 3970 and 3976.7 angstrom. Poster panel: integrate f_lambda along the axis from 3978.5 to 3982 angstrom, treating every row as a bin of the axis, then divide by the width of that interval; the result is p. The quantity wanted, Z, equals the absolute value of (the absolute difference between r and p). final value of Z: 39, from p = 52.6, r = 13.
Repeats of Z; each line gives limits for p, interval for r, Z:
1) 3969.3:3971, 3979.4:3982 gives 35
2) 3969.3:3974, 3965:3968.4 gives 39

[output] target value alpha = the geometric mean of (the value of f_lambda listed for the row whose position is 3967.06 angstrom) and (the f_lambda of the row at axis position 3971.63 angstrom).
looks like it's 40.7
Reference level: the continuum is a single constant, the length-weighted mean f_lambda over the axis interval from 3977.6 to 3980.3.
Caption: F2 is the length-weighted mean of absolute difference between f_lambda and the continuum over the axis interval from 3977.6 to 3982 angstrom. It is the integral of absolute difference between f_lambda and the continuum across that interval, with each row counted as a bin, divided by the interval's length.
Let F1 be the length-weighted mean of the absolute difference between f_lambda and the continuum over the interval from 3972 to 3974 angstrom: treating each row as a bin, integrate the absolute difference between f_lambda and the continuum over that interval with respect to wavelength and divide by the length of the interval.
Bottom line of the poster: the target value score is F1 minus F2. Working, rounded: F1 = 8.0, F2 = 2.5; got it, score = 5.6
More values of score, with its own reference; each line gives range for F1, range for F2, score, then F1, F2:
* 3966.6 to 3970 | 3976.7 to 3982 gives 7.2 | 9.4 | 2.2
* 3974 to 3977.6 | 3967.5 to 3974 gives -7.6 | 1.9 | 9.5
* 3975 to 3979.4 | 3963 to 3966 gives -8.2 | 1.3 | 9.5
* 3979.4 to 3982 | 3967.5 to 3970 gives -6.1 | 3.7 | 9.8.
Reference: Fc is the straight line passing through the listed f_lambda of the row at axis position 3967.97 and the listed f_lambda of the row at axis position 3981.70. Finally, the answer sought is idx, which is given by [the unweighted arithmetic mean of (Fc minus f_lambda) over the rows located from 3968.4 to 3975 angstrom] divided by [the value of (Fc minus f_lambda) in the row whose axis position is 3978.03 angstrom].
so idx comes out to 1.3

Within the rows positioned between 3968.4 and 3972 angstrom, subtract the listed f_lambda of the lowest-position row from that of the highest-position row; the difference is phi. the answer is 0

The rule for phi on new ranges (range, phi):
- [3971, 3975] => 8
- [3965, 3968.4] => 2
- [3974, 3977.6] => 3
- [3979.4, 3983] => 6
